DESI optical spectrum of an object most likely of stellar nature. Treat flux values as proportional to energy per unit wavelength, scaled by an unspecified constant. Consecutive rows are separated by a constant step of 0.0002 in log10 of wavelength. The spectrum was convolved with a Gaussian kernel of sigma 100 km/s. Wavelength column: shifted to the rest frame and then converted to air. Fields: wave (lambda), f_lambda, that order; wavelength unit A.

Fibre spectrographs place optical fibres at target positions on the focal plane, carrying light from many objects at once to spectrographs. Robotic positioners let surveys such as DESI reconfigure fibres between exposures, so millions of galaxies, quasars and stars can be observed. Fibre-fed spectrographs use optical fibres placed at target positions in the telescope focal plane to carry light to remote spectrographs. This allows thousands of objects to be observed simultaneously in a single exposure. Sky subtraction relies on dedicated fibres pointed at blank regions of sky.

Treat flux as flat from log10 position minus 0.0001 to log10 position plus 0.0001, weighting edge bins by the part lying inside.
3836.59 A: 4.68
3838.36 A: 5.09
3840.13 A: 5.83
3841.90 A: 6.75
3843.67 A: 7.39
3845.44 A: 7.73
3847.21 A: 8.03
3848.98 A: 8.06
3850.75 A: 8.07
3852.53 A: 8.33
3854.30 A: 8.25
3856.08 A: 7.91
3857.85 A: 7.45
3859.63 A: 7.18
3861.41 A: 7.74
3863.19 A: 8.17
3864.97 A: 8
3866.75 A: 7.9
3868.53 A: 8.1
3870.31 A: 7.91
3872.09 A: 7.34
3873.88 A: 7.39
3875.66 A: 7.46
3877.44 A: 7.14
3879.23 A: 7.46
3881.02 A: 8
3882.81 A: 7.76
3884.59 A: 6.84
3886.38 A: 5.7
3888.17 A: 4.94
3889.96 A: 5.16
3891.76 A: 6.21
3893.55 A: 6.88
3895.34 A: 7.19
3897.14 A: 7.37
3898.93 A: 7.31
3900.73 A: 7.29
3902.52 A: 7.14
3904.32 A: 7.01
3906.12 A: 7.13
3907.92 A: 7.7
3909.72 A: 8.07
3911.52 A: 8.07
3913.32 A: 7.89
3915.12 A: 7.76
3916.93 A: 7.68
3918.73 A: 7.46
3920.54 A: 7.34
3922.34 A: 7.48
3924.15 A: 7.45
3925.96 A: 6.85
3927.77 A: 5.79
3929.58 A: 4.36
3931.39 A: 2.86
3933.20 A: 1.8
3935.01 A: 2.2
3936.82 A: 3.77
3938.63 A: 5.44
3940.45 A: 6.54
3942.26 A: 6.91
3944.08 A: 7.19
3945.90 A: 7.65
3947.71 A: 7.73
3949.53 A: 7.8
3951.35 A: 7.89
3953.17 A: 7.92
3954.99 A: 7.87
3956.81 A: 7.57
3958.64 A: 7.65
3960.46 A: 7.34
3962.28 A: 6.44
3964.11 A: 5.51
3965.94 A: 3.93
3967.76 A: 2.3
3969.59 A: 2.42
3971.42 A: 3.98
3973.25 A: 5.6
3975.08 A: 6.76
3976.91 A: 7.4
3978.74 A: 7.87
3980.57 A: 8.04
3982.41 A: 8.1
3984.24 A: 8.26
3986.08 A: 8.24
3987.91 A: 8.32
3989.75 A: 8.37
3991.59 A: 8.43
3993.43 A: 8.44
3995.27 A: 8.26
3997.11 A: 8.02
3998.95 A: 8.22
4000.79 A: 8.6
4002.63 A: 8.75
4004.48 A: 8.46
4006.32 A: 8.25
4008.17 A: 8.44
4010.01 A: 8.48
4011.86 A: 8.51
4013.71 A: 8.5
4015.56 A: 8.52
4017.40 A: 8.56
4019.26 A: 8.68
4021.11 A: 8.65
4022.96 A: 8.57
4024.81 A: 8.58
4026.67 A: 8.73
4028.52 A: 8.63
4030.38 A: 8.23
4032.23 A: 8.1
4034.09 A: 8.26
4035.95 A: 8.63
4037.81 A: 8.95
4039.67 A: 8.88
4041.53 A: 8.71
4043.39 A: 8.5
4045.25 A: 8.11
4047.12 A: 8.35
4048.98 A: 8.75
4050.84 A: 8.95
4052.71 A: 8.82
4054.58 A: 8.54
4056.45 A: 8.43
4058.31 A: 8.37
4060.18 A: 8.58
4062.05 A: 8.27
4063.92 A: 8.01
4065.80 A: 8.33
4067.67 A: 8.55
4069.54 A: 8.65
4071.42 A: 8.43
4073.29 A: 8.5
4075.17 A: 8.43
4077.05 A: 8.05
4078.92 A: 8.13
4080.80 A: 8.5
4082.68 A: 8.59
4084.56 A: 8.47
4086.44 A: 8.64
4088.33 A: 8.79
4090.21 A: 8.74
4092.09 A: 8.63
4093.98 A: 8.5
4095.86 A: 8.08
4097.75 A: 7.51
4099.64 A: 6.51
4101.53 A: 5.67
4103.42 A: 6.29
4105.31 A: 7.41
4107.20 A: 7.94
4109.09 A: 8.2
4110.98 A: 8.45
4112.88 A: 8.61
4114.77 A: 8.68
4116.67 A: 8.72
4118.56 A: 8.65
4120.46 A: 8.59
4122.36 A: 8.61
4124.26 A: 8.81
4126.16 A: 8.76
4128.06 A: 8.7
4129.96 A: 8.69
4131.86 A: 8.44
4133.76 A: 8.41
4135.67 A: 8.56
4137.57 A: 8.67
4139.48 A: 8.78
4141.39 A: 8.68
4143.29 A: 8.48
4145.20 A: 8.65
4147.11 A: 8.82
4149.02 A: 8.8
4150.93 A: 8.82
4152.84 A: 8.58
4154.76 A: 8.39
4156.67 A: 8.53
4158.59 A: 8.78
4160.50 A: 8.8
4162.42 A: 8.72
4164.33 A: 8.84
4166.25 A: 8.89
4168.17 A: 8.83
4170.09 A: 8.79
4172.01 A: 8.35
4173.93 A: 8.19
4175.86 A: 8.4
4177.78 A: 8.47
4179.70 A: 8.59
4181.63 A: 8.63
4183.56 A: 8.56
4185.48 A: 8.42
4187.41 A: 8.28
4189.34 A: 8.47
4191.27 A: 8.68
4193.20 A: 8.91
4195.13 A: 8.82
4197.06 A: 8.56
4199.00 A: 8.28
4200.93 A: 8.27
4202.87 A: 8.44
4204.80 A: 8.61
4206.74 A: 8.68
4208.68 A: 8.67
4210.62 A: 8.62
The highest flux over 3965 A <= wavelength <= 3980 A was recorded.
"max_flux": 7.87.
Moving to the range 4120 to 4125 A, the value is 8.81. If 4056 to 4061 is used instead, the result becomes 8.58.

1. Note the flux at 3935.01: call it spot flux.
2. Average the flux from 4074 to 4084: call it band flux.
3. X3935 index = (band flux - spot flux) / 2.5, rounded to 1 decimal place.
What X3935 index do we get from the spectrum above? 2.5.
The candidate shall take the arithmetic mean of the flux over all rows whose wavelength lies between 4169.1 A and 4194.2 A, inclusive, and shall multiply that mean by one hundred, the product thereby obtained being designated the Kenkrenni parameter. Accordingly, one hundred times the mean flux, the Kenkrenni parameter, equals 852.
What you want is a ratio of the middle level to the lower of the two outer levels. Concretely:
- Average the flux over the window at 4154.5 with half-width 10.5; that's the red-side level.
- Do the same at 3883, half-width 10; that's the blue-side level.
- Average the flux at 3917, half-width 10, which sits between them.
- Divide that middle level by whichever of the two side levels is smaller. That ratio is 1.13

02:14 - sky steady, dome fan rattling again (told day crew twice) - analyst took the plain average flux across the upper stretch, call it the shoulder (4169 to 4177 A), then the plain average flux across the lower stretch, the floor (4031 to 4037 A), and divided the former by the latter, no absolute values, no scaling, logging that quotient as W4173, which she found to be 1.01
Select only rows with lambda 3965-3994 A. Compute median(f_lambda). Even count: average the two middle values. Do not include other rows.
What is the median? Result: 8.0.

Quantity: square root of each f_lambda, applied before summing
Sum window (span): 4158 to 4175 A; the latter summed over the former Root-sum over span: 26.5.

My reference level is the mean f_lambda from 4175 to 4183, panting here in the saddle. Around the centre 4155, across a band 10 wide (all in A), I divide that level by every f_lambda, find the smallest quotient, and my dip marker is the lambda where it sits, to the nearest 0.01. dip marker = 4150.93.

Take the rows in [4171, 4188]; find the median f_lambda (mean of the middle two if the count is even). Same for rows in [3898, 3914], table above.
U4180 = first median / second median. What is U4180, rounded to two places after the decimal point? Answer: 1.15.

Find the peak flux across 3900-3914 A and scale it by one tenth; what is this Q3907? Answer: 0.807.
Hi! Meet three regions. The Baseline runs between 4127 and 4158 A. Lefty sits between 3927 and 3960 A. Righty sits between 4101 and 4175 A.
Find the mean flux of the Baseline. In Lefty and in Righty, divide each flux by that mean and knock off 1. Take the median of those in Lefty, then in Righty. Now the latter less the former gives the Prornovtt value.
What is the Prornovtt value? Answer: 0.19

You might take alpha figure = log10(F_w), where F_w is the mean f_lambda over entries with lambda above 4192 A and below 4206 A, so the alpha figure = 0.93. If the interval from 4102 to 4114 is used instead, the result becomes 0.89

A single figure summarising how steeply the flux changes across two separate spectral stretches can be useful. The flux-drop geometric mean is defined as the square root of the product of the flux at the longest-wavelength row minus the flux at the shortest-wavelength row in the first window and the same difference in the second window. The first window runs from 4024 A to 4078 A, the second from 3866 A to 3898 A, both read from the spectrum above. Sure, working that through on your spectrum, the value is 0.5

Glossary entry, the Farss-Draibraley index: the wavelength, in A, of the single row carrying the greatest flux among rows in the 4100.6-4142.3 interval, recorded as 4124.26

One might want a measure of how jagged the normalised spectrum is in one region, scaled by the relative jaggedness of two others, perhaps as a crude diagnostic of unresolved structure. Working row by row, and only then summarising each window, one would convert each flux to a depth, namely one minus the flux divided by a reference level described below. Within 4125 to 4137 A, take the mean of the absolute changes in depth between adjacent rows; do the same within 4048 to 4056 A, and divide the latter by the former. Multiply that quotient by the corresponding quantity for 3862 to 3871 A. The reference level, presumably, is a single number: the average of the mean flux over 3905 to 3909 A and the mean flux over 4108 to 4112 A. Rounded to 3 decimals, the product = 0.043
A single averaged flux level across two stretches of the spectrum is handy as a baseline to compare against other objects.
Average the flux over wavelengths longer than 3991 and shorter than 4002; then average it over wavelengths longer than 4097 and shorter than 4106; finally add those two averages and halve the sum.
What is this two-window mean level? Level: 7.5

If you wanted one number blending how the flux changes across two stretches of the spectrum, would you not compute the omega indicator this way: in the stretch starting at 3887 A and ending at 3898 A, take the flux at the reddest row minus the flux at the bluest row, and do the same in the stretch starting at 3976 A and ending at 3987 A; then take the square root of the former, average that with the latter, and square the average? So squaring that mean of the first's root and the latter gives 1.4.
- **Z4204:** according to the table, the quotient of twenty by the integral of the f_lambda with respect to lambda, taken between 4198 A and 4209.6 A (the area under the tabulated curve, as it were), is 0.203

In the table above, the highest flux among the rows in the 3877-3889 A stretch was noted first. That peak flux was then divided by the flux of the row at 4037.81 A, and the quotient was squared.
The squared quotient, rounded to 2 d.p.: 0.80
